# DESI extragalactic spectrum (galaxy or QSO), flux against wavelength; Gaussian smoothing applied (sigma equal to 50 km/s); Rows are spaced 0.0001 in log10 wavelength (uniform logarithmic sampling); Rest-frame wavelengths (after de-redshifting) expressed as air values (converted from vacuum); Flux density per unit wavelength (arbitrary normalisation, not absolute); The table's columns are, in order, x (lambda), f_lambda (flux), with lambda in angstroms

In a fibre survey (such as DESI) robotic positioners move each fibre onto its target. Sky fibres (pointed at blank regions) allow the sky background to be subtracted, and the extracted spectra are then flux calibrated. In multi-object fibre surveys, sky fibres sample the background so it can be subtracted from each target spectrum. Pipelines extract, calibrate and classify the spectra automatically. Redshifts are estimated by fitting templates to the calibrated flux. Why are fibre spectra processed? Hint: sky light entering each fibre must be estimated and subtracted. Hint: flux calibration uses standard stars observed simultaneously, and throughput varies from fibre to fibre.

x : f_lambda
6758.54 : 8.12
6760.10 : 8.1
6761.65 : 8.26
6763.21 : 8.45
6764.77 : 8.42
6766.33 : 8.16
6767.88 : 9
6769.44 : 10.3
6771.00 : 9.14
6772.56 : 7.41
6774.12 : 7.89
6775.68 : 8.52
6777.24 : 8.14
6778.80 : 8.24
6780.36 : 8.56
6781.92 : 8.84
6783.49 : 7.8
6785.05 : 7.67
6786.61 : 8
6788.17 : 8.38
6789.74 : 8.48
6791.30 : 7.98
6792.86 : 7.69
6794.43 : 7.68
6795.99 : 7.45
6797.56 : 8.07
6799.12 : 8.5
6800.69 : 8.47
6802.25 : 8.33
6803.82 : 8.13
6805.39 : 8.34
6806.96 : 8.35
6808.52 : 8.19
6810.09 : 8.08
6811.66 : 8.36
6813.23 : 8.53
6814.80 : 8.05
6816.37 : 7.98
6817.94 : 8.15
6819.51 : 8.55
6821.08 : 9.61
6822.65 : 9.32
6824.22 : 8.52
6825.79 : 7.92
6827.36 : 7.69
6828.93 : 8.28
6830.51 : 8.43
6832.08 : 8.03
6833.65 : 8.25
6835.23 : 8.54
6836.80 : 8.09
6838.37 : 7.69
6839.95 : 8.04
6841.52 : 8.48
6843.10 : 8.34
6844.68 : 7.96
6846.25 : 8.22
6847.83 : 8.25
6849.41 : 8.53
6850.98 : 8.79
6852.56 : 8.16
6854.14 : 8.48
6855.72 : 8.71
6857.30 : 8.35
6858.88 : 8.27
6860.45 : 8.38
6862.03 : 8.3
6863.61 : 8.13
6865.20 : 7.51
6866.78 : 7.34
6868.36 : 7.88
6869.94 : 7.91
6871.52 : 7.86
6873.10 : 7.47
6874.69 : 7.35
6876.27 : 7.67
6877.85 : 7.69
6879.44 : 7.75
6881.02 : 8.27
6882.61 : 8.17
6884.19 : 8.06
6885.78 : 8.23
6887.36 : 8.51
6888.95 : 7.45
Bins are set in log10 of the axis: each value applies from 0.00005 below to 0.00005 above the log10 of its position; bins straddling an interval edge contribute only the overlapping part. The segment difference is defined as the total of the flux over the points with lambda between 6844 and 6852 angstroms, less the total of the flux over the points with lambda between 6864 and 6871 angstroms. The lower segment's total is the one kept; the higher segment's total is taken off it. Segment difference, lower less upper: 11.1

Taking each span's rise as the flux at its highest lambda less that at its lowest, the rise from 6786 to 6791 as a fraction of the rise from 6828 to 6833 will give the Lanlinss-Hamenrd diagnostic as -1.9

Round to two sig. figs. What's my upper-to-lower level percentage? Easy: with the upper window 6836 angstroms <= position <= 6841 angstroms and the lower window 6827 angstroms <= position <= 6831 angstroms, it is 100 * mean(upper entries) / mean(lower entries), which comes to 98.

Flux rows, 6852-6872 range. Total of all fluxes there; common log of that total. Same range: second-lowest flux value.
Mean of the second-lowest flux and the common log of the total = 4.77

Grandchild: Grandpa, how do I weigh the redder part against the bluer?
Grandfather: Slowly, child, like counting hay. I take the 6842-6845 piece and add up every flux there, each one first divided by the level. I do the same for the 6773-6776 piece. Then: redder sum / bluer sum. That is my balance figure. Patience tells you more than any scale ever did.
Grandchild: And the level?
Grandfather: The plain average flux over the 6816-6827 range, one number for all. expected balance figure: 0.99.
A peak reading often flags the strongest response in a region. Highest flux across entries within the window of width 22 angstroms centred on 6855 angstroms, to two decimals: 8.79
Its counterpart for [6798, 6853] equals 9.61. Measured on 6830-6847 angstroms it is 8.54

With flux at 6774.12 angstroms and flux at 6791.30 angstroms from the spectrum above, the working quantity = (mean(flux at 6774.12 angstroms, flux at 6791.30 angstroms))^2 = 63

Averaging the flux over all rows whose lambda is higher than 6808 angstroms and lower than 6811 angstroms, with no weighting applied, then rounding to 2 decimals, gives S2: 8.13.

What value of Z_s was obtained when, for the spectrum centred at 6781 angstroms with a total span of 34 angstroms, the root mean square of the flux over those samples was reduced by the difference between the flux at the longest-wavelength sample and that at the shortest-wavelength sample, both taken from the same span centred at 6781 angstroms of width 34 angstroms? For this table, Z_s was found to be 8.6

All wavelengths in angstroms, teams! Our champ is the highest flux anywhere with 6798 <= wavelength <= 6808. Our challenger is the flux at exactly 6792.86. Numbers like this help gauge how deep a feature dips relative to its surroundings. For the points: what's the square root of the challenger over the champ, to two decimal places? 0.95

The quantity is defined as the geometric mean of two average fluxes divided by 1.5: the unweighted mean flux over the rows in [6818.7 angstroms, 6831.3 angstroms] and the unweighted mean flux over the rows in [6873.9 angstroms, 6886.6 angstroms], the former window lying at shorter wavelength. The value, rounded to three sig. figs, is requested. 5.48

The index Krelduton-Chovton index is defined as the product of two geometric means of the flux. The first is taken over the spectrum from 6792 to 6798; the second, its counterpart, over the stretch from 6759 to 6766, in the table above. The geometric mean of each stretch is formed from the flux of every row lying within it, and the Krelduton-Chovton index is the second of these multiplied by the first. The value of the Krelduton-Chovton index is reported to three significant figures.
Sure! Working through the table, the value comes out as 64.1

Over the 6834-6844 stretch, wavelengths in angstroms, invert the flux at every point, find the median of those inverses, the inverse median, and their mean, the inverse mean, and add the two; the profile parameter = 0.244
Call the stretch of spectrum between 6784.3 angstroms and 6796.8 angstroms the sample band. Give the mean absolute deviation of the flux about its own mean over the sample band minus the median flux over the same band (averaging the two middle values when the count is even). -7.5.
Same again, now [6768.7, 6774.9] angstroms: -7.5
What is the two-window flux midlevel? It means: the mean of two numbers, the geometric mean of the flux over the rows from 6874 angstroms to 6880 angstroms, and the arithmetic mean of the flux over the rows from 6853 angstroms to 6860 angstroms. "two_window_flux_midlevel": 8.03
